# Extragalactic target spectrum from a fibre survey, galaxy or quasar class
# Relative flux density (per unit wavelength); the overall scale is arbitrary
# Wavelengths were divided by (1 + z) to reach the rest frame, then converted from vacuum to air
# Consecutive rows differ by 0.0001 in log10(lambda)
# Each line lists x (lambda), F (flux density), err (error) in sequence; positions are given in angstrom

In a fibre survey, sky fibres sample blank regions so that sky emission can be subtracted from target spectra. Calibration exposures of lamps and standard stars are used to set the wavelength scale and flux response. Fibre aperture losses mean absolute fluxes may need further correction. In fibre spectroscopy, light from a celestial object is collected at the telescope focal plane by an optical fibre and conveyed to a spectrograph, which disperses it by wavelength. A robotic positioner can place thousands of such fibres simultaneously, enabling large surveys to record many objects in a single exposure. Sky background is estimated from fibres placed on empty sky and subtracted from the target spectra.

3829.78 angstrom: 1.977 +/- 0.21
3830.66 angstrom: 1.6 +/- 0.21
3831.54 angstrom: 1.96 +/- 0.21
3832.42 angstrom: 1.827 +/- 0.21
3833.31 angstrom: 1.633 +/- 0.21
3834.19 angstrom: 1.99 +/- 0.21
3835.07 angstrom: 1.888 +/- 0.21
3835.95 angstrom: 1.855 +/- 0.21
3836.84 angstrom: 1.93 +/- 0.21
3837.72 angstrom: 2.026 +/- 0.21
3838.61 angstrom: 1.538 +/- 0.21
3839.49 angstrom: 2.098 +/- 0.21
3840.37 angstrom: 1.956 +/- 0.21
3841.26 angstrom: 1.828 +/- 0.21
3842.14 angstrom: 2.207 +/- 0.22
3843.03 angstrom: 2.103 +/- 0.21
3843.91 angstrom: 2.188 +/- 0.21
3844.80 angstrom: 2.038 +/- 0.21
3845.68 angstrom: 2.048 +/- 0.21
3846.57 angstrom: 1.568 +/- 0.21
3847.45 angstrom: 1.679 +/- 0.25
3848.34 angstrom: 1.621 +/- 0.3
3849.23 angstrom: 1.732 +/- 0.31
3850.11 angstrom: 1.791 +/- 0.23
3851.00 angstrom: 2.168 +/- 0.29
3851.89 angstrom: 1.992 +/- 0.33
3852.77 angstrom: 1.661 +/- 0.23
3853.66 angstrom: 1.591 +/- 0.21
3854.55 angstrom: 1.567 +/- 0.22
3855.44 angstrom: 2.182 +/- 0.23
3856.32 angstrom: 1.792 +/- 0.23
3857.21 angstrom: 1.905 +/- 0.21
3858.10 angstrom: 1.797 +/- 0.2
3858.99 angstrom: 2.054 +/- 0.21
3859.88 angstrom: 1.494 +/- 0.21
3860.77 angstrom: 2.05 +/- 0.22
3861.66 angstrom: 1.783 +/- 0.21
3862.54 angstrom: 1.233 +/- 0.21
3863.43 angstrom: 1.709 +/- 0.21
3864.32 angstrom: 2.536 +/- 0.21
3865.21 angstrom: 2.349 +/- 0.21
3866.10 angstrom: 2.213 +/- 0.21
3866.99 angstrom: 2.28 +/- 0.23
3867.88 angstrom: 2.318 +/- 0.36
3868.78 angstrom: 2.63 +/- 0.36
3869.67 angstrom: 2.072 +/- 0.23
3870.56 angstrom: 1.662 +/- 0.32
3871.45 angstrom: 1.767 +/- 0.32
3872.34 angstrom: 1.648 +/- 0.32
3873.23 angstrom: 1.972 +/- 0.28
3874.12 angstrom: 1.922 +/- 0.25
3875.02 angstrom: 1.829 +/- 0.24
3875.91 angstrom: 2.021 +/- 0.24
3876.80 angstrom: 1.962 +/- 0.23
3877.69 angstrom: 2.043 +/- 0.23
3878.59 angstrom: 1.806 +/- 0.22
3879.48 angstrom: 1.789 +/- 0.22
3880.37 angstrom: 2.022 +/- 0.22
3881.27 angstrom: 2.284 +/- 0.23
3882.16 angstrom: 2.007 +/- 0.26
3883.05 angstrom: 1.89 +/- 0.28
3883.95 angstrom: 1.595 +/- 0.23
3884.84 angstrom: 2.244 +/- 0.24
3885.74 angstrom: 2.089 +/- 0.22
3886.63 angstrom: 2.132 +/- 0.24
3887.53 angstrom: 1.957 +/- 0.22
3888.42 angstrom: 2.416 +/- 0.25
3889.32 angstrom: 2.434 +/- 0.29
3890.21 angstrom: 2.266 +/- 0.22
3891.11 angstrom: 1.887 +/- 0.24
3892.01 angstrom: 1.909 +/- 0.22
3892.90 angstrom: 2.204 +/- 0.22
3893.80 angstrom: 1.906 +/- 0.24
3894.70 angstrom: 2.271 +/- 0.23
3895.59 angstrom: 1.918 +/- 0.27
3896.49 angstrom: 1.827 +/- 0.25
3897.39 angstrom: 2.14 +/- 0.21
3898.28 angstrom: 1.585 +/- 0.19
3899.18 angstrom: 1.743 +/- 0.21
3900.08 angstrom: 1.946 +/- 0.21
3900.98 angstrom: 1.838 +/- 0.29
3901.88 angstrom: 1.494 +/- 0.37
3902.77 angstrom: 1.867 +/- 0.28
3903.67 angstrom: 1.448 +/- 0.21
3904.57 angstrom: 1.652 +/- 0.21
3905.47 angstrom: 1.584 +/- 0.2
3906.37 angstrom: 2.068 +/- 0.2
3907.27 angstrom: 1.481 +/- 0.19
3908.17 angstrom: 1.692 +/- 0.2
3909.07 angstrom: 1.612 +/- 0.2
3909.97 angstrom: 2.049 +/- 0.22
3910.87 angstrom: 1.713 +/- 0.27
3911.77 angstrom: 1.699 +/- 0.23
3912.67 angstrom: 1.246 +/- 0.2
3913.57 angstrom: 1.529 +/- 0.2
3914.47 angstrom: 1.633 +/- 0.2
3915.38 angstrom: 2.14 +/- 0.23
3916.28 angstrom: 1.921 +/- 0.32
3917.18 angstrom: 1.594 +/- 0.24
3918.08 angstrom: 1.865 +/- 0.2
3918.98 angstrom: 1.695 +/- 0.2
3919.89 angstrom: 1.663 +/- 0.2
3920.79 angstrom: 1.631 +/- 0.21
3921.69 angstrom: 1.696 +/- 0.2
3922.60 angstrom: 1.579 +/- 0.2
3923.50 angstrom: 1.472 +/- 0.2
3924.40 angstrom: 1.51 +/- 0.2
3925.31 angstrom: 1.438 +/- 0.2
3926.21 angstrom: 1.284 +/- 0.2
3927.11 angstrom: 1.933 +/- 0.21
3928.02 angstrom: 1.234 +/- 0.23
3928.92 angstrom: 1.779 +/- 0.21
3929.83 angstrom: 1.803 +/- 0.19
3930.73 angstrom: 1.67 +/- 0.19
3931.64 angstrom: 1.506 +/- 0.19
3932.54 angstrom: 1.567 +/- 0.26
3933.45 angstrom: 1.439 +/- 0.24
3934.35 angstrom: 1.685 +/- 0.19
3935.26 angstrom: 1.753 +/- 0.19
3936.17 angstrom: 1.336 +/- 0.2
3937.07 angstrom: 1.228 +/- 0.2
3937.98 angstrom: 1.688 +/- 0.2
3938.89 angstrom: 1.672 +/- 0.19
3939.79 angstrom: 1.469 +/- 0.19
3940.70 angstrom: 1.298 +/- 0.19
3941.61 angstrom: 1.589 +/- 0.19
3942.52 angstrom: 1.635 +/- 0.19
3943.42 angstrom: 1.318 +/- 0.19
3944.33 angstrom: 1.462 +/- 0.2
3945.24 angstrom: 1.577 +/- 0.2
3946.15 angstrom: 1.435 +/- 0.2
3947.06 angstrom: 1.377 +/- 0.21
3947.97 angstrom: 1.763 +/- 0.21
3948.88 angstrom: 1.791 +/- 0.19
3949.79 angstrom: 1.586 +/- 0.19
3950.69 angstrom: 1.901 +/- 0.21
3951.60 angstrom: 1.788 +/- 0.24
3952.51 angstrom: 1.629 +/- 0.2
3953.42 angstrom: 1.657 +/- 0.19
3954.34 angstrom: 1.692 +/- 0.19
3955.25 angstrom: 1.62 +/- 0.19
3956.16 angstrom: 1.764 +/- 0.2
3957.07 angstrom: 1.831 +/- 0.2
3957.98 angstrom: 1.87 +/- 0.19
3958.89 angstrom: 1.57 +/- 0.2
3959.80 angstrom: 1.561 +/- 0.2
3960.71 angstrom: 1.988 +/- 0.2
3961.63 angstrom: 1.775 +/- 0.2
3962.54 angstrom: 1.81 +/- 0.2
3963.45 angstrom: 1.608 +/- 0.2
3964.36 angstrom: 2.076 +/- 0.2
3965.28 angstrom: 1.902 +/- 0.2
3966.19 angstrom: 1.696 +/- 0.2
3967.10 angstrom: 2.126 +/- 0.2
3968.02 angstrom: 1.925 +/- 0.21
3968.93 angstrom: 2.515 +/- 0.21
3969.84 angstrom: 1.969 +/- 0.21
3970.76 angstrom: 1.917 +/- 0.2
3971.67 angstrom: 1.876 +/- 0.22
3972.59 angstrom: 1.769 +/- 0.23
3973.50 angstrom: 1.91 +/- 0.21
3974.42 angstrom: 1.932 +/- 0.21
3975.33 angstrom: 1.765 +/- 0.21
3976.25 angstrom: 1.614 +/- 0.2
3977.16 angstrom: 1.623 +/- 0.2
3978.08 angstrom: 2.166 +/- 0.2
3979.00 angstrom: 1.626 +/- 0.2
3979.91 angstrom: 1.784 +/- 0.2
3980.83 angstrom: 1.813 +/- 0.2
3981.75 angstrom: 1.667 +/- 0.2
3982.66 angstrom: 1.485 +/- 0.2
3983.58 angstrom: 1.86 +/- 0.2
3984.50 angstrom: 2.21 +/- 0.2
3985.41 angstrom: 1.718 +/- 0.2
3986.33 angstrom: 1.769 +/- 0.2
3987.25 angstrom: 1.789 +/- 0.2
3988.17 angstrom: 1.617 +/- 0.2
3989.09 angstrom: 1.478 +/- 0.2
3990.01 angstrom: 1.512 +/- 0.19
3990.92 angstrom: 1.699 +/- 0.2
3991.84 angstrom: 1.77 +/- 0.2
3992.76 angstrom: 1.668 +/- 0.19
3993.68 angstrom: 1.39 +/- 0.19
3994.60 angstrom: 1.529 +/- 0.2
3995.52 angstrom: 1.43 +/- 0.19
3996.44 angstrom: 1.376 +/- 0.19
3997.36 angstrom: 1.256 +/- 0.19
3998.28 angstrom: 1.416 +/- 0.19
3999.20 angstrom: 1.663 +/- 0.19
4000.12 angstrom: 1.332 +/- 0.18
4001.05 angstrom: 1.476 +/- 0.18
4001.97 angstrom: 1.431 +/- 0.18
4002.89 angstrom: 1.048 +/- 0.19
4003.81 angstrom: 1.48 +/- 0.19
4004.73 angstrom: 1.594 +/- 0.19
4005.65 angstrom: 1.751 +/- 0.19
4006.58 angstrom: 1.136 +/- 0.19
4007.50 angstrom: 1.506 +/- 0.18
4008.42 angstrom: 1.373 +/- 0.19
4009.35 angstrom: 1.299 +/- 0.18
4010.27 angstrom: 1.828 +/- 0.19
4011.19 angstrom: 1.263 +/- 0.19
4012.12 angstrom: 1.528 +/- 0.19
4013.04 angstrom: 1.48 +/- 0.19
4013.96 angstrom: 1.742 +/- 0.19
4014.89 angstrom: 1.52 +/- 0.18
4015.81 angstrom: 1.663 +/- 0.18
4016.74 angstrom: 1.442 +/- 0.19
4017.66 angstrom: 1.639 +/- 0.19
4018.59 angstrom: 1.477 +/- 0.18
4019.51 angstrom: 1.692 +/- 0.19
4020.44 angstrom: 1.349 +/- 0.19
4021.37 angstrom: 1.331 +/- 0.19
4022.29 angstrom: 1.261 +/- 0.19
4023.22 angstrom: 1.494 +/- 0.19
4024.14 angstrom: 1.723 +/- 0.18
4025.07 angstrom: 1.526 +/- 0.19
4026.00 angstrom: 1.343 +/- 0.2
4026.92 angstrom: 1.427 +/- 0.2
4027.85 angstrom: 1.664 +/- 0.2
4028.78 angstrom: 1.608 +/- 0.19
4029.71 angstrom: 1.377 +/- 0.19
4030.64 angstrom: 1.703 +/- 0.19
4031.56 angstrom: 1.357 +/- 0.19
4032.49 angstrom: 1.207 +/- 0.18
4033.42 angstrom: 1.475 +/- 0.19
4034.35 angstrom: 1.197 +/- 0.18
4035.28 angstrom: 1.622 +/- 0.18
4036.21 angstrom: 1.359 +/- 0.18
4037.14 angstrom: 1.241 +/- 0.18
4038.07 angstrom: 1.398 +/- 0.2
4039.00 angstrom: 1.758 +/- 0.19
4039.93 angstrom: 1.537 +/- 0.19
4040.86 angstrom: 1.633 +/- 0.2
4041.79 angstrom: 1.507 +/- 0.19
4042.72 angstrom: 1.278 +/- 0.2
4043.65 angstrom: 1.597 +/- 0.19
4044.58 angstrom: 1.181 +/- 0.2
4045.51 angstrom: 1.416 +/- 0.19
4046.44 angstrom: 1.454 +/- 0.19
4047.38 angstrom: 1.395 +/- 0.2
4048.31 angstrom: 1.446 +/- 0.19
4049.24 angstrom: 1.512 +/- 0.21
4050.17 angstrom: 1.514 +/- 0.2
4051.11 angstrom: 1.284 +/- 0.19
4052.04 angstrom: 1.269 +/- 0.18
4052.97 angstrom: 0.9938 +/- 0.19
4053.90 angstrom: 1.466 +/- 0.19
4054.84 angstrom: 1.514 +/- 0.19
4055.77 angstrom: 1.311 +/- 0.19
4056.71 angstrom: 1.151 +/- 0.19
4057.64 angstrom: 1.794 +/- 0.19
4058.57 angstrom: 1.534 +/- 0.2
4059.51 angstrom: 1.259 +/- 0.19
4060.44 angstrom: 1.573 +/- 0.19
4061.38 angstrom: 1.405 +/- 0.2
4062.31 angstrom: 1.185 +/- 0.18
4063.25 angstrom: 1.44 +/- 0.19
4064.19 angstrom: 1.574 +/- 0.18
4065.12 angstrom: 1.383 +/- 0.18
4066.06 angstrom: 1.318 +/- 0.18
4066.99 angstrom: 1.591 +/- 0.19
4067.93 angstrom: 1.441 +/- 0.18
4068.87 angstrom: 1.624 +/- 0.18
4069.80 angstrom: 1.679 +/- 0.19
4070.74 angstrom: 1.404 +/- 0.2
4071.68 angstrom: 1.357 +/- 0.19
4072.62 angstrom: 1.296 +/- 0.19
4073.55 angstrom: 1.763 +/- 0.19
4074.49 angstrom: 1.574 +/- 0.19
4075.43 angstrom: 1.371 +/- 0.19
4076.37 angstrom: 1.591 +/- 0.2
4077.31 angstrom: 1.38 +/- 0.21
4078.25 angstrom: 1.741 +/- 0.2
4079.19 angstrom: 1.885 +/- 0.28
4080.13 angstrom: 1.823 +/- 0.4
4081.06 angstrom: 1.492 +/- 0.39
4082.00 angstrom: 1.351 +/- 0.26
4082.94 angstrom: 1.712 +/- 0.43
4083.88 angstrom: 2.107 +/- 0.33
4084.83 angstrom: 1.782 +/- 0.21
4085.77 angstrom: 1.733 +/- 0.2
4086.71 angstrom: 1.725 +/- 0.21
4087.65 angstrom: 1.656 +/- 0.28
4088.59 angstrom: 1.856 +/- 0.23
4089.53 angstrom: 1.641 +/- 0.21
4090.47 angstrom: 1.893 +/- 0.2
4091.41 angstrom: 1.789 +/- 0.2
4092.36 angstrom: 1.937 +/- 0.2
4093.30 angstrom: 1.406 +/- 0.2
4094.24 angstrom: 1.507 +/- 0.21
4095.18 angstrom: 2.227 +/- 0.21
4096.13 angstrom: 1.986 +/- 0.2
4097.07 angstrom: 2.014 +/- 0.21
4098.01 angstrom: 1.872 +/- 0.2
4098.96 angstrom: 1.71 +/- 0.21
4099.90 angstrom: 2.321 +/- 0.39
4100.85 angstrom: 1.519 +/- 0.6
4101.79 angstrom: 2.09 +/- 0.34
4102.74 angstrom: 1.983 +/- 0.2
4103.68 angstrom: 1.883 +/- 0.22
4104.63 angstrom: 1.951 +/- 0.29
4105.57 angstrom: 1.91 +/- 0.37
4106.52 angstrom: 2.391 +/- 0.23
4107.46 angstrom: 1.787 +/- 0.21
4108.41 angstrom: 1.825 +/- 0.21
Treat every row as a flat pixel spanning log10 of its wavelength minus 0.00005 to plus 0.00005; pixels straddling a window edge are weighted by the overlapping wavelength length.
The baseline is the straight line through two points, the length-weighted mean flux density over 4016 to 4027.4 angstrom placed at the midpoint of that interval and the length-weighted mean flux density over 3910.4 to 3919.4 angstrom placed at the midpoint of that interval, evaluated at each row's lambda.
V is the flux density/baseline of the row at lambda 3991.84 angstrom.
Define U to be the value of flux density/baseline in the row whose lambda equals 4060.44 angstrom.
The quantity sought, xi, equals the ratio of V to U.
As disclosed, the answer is 1.02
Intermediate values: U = 1.13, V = 1.15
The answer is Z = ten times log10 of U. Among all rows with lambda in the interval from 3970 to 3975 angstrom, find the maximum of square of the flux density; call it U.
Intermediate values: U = 3.73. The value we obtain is 5.7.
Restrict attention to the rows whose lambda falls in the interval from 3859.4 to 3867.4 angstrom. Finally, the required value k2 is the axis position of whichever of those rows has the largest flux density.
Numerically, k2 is 3864.32 angstrom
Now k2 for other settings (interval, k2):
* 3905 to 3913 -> 3906.37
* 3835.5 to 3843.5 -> 3842.14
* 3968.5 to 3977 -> 3968.93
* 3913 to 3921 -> 3915.38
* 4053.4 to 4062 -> 4057.64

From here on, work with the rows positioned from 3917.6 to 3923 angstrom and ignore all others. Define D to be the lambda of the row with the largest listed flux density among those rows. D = 3918.08 angstrom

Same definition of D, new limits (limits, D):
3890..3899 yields 3894.70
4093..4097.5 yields 4095.18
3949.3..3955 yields 3950.69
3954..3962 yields 3960.71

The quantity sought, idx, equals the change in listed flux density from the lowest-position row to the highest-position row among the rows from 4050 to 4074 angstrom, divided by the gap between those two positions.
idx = 0.011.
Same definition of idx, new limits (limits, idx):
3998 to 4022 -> -0.004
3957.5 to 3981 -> -0.002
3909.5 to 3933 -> -0.021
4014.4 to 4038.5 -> -0.005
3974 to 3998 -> -0.029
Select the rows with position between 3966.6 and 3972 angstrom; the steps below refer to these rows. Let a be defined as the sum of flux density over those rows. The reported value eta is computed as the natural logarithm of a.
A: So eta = 2.5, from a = 12.3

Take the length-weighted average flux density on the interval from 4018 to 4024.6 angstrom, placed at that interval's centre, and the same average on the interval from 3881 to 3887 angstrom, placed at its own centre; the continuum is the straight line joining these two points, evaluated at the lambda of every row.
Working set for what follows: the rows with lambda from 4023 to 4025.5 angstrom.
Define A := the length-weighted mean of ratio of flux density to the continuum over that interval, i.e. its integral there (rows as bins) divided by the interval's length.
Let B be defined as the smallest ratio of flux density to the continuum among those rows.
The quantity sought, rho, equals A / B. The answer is 1.07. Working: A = 1.09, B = 1.02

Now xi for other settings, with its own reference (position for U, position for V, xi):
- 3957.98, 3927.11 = 0.99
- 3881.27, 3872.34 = 0.71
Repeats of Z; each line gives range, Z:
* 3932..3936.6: 4.9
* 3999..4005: 4.4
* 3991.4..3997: 5.0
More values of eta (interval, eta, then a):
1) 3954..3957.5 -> 1.9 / 6.9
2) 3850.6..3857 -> 2.6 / 13.0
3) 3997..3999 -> 1.0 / 2.7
